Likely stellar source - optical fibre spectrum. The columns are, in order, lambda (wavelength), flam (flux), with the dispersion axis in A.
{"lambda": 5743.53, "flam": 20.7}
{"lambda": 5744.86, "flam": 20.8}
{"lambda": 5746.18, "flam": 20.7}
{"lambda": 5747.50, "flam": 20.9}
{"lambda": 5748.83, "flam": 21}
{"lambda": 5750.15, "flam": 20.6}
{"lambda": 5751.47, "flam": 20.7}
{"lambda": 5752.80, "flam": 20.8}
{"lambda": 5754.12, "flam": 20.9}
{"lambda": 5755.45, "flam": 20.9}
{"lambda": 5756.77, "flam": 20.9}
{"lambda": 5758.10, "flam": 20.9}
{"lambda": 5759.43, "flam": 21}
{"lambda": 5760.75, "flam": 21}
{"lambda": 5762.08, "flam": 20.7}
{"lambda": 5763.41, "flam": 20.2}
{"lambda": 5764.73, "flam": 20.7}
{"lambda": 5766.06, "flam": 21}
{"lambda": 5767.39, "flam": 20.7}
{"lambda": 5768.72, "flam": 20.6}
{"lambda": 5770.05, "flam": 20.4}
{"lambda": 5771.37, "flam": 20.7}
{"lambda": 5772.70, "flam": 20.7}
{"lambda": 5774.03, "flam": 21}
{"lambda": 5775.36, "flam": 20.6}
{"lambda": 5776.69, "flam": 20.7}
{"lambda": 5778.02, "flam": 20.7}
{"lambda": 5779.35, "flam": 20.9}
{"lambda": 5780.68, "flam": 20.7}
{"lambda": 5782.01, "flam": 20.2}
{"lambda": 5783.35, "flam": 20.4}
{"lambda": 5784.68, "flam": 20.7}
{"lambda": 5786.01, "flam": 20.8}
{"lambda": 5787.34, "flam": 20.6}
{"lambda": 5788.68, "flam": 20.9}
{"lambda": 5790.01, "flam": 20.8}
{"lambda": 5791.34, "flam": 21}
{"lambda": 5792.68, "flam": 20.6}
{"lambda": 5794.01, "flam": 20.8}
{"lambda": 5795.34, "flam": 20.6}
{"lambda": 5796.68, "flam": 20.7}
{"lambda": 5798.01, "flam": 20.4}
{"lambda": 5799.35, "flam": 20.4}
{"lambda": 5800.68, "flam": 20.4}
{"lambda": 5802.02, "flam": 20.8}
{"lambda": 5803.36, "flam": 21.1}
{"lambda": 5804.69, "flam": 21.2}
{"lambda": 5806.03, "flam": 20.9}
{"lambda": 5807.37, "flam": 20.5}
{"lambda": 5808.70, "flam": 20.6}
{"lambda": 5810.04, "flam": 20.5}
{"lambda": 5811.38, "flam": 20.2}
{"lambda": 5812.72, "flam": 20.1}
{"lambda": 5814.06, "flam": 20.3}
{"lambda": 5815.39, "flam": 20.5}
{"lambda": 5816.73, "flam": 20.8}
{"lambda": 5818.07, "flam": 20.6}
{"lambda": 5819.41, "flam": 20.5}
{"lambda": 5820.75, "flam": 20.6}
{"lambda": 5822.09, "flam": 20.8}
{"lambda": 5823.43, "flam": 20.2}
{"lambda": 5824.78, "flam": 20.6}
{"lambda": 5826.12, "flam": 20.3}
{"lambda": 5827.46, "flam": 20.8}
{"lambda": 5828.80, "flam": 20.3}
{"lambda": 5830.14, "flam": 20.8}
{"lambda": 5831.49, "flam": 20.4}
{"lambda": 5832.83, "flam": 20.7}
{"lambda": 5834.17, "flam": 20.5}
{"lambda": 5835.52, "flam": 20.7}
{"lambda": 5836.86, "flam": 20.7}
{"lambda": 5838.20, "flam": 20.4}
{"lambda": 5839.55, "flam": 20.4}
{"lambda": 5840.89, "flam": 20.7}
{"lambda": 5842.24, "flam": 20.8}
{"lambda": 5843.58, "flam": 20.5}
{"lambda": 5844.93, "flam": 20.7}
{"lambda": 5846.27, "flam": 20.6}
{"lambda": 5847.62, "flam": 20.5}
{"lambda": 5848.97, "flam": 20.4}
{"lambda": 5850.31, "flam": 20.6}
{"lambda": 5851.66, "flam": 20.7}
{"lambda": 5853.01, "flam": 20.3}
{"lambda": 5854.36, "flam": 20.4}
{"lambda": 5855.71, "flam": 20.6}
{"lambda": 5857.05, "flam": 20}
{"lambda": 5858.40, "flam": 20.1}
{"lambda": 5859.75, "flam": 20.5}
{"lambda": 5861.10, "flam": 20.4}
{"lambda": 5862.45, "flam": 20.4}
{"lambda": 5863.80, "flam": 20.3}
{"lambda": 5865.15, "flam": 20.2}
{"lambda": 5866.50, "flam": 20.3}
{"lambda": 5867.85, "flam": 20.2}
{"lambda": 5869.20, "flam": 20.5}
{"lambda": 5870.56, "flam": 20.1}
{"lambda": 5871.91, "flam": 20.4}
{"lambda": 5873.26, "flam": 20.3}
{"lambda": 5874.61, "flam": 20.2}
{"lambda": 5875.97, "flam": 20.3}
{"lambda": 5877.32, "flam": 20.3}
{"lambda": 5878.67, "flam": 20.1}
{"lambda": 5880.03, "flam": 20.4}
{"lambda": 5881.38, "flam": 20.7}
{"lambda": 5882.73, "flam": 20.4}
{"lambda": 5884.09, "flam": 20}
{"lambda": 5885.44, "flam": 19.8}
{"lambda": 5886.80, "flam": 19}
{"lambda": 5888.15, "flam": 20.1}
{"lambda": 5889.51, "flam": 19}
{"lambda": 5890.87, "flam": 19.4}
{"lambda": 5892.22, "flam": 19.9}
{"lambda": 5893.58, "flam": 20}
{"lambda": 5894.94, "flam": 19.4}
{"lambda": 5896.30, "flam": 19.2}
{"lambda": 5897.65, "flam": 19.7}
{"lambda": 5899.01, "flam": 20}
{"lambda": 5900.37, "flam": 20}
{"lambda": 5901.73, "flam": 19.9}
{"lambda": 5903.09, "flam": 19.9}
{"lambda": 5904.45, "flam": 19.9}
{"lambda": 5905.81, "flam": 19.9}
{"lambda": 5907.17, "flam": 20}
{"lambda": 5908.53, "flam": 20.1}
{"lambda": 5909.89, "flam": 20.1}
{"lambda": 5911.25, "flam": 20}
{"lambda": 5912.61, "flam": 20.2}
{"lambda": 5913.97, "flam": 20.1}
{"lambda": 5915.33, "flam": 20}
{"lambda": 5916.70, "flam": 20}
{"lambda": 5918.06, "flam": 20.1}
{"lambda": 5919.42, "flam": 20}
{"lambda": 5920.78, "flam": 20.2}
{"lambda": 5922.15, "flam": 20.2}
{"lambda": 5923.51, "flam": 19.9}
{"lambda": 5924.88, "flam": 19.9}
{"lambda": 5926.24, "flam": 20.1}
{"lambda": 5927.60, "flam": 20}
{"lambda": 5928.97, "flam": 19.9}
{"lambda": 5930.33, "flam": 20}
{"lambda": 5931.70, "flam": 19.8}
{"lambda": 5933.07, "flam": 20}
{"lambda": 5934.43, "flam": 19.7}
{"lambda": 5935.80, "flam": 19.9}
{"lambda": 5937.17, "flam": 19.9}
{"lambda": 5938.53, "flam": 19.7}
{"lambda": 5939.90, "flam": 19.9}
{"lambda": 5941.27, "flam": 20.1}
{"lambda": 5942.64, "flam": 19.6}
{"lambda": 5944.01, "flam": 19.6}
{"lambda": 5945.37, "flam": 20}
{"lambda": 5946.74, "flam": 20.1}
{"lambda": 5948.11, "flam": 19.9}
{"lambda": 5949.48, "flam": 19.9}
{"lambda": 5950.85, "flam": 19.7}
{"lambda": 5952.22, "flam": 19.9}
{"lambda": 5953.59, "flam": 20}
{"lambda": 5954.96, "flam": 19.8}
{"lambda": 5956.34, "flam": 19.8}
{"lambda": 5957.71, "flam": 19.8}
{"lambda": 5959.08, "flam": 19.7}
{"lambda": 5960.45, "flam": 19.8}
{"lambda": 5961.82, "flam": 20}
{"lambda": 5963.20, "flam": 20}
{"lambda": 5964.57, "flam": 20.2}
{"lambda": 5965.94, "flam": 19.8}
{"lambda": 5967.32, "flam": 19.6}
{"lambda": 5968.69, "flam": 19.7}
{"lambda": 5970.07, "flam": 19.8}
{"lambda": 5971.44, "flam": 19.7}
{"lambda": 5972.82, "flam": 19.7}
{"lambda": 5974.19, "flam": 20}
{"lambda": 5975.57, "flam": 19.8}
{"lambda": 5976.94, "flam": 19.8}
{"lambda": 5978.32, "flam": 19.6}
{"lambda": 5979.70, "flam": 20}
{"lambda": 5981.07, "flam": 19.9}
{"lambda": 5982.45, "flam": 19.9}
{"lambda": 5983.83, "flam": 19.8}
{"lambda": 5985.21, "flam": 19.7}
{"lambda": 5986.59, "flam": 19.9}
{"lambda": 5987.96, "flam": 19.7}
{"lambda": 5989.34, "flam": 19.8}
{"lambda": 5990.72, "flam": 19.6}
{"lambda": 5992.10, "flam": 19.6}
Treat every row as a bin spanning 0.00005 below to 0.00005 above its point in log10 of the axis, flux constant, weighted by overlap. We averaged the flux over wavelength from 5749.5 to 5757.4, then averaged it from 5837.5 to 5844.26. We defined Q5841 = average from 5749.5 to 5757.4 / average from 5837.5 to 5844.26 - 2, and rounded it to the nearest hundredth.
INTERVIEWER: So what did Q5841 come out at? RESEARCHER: -0.99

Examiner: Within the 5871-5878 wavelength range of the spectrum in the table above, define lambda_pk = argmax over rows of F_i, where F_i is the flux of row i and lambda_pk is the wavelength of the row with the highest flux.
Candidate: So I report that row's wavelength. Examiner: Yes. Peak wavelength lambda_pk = 5871.91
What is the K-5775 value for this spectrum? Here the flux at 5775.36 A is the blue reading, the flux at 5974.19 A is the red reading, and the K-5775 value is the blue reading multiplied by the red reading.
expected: 412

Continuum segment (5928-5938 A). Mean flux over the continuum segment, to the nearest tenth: 19.9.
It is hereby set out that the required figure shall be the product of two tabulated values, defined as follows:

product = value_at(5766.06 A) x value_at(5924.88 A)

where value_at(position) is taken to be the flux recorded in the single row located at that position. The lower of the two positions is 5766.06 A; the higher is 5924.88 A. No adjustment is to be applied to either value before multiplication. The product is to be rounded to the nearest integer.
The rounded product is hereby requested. 418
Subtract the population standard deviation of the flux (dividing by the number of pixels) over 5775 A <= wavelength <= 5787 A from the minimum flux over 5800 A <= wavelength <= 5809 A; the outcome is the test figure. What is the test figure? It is 20.2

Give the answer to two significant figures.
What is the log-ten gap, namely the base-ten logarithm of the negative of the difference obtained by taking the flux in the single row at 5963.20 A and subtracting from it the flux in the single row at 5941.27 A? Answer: -1.0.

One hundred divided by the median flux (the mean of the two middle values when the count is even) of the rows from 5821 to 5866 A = 4.88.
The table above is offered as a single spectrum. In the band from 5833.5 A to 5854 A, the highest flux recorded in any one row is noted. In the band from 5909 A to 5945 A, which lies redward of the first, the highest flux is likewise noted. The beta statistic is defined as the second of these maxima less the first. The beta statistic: -0.60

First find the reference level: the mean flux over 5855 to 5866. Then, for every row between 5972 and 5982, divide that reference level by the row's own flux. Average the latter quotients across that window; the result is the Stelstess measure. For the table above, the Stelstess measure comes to 1.02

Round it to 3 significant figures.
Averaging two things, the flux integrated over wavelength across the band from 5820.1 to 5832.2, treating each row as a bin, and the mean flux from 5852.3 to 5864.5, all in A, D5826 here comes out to 134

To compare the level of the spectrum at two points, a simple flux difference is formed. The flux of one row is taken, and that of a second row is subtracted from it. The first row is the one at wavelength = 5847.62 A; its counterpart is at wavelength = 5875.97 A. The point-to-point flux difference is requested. 0.20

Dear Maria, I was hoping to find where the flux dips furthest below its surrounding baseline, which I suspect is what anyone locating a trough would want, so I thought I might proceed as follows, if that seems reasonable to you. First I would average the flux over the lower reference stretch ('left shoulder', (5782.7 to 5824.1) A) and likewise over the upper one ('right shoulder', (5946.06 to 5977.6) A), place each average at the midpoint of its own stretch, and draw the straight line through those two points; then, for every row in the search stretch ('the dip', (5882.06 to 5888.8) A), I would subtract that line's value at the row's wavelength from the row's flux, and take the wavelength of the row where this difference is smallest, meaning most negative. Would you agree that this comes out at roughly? 5886.80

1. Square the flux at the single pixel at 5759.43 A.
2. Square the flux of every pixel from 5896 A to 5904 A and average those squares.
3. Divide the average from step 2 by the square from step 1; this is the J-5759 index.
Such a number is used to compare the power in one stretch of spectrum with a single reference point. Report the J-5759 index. 0.89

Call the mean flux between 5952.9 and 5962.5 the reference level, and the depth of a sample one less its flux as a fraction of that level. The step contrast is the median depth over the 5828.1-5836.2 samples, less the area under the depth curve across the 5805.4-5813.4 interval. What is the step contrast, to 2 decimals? 0.21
